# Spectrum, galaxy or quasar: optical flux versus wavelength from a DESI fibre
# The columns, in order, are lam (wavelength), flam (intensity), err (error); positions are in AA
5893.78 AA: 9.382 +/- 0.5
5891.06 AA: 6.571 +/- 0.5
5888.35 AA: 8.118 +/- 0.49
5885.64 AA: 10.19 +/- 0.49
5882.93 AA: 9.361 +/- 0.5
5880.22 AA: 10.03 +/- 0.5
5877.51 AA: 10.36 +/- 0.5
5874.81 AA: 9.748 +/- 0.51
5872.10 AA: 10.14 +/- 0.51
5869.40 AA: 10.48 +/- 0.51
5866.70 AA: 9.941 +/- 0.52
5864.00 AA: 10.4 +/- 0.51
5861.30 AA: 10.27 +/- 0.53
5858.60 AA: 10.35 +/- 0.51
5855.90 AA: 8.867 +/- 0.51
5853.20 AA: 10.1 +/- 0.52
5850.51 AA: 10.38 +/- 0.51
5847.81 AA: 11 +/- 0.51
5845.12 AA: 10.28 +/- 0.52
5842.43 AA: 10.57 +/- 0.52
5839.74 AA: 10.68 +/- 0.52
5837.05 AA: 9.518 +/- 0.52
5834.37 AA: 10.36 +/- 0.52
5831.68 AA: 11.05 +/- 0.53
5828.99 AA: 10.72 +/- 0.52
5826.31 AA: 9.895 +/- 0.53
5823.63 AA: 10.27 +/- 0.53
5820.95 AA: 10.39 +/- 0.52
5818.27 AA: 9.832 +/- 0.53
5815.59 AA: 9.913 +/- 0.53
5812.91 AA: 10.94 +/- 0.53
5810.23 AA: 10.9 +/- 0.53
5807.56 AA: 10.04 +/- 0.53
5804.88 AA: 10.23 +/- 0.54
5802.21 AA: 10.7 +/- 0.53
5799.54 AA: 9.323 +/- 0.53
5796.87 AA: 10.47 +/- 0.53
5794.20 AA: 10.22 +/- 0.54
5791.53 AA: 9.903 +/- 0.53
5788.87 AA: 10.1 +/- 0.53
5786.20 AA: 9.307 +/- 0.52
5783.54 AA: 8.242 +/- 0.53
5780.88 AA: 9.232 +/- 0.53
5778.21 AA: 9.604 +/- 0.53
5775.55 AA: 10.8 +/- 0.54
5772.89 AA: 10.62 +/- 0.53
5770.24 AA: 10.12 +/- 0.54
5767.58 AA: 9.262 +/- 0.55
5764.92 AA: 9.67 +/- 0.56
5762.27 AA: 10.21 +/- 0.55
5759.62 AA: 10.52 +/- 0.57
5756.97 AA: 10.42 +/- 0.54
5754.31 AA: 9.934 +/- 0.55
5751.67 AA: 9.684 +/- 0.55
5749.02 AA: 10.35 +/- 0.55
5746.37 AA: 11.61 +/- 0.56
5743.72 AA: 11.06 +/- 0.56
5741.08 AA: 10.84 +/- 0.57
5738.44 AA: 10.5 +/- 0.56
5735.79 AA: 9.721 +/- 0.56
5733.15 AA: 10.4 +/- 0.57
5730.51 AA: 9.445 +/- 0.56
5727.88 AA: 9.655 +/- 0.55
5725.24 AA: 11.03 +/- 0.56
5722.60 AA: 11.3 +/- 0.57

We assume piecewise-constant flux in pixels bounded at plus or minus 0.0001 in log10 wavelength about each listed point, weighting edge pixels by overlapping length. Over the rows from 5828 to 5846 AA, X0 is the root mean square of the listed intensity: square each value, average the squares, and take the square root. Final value 10.5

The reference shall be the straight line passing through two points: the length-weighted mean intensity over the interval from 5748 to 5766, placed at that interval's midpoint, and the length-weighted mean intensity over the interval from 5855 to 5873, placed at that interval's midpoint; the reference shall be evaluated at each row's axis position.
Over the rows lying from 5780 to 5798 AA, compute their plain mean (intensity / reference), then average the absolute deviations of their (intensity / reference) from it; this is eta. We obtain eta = 0.060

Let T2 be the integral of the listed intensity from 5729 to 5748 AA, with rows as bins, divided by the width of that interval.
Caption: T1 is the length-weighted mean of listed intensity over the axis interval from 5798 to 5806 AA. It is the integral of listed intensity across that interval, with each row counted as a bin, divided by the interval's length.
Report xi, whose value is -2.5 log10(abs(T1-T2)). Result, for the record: 1.0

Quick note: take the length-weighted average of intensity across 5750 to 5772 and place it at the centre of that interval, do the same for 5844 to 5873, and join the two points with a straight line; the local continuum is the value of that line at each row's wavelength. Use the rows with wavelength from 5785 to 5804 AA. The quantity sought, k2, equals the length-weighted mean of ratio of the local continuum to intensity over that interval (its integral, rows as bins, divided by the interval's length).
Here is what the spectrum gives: 1.008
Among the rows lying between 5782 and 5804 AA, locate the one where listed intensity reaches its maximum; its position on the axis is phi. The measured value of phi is 5802.21 AA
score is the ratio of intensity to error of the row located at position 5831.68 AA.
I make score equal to 20.8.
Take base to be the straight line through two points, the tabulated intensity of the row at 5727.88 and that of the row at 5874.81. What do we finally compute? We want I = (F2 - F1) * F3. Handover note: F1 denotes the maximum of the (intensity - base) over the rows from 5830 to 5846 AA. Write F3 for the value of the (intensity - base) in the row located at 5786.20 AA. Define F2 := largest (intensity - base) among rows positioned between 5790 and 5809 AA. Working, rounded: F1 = 1.3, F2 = 1.00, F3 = -0.4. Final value 0.1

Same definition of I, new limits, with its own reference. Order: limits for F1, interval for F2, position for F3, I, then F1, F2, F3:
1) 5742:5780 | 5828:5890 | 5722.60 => -1.0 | 1.9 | 1.33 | 1.6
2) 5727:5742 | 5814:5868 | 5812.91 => 0.2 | 1.2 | 1.33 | 1.2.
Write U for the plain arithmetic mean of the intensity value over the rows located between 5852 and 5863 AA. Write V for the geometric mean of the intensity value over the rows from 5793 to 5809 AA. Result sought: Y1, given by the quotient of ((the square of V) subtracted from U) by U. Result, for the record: -9.4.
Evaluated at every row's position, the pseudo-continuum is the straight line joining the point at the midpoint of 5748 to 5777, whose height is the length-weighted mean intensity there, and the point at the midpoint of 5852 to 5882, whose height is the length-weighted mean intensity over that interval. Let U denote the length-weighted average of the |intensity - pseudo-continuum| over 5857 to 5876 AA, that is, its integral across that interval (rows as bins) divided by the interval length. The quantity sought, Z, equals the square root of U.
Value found 0.52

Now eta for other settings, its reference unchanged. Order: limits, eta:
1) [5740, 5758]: 0.052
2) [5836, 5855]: 0.034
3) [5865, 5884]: 0.028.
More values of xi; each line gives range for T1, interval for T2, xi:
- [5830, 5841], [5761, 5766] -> 0.9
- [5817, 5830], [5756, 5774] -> 2.4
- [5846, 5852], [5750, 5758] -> 0.5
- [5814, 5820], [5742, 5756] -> 0.6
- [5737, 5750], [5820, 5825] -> 0.7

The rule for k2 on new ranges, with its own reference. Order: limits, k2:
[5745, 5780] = 0.983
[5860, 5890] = 1.043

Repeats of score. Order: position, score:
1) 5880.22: 20.1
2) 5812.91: 20.6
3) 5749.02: 18.8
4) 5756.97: 19.3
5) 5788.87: 19.1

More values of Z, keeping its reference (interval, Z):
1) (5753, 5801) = 0.71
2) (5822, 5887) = 0.63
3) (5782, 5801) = 0.77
